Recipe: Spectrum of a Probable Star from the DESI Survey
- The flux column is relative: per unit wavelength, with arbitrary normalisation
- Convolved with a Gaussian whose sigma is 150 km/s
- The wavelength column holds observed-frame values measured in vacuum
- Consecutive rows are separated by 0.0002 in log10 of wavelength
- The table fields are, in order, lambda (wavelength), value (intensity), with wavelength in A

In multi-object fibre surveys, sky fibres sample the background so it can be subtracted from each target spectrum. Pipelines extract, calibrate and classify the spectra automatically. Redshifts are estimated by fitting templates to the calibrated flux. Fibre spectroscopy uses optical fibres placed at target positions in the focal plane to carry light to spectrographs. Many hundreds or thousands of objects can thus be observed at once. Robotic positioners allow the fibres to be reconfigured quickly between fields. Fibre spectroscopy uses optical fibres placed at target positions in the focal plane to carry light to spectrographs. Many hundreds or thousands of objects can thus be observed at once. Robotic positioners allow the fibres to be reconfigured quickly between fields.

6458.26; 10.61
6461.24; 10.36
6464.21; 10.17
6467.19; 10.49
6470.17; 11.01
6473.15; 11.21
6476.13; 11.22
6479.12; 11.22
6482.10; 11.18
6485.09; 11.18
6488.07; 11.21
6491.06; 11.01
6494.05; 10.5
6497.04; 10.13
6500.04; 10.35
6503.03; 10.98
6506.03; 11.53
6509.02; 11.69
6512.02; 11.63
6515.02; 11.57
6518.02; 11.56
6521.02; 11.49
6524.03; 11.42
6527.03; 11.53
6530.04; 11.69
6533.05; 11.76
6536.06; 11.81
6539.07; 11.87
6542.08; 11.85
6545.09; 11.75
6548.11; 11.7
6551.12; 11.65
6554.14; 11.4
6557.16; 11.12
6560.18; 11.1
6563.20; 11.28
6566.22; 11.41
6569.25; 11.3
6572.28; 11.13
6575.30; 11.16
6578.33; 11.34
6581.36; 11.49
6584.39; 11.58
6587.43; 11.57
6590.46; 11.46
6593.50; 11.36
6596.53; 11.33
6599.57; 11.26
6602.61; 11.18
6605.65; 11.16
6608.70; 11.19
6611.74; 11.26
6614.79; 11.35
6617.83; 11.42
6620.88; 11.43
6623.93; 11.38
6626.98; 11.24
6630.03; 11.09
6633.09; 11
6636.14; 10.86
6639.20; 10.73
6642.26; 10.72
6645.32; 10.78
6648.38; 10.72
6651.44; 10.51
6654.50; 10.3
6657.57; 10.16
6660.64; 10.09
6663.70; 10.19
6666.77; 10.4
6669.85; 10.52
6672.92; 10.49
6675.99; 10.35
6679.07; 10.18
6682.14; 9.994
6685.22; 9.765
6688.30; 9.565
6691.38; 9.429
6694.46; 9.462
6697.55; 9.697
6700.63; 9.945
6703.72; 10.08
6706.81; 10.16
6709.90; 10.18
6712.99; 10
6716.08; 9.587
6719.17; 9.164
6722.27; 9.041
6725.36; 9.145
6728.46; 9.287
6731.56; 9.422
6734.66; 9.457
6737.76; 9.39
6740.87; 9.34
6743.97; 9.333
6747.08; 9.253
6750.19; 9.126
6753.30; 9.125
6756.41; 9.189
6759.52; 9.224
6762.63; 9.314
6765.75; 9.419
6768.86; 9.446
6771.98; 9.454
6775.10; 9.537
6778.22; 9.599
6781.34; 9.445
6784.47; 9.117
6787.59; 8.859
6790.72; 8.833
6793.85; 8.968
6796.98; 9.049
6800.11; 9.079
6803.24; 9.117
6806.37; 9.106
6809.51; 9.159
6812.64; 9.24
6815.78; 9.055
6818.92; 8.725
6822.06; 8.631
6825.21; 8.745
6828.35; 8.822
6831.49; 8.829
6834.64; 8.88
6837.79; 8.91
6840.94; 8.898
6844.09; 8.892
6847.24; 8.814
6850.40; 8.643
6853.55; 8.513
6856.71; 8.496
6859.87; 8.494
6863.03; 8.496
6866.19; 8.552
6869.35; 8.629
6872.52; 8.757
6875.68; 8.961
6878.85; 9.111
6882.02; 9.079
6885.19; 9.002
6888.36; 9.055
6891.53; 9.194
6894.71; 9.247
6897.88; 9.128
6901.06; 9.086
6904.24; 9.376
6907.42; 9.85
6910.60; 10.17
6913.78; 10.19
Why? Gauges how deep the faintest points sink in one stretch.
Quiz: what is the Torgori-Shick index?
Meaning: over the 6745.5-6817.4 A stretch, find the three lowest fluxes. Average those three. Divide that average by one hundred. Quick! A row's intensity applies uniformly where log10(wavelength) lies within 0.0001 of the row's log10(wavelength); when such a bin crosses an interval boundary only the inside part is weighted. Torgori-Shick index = 0.089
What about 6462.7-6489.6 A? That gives 0.106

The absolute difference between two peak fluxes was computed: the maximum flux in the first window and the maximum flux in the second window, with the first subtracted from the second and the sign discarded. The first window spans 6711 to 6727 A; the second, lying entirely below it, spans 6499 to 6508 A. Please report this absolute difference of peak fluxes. 1.5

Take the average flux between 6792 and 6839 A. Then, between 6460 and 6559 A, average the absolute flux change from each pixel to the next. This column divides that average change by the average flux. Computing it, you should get 0.0189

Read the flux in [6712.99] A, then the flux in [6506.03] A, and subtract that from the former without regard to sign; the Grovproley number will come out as 1.5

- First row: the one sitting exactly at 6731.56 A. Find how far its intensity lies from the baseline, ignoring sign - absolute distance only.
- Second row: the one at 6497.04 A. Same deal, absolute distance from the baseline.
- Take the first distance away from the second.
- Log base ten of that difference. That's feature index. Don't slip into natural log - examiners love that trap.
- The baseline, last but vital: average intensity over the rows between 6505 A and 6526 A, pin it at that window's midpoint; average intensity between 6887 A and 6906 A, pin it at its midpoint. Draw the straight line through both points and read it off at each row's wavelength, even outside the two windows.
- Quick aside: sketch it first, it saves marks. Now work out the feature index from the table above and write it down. -0.1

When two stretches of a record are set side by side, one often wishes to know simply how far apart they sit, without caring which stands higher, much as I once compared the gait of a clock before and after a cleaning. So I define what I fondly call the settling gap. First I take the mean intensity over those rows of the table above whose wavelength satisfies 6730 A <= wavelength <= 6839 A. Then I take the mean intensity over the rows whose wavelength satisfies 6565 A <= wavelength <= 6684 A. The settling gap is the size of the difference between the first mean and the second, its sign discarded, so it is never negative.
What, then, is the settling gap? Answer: 1.8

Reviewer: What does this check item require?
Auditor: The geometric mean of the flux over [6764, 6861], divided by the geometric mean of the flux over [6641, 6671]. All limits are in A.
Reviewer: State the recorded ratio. 0.86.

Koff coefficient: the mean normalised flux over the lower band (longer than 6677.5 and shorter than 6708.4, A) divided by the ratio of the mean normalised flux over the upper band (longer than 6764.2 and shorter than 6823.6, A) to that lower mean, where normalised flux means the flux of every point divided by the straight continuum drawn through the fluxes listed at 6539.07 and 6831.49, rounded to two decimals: 0.92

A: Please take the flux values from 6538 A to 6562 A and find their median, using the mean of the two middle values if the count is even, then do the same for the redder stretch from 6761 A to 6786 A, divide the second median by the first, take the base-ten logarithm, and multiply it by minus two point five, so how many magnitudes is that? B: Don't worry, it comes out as 0.23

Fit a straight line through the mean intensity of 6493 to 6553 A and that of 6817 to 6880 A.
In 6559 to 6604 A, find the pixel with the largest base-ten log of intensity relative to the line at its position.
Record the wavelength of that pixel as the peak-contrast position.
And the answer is 6587.43 A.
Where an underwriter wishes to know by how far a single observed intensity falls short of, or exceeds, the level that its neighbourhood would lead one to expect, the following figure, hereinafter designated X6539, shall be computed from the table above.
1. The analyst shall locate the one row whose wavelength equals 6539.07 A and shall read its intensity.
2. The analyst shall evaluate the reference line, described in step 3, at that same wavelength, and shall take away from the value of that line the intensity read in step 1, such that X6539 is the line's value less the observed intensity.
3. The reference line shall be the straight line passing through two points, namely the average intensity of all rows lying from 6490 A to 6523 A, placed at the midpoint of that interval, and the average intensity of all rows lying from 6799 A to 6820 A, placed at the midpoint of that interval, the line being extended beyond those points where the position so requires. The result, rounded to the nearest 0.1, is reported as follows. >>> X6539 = -1.0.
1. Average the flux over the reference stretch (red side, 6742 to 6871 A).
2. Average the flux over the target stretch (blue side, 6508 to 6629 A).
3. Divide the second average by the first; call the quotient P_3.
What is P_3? 1.27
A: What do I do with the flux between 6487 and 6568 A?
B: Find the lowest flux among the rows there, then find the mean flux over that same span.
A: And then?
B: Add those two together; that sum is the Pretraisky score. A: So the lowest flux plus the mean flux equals 21.5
